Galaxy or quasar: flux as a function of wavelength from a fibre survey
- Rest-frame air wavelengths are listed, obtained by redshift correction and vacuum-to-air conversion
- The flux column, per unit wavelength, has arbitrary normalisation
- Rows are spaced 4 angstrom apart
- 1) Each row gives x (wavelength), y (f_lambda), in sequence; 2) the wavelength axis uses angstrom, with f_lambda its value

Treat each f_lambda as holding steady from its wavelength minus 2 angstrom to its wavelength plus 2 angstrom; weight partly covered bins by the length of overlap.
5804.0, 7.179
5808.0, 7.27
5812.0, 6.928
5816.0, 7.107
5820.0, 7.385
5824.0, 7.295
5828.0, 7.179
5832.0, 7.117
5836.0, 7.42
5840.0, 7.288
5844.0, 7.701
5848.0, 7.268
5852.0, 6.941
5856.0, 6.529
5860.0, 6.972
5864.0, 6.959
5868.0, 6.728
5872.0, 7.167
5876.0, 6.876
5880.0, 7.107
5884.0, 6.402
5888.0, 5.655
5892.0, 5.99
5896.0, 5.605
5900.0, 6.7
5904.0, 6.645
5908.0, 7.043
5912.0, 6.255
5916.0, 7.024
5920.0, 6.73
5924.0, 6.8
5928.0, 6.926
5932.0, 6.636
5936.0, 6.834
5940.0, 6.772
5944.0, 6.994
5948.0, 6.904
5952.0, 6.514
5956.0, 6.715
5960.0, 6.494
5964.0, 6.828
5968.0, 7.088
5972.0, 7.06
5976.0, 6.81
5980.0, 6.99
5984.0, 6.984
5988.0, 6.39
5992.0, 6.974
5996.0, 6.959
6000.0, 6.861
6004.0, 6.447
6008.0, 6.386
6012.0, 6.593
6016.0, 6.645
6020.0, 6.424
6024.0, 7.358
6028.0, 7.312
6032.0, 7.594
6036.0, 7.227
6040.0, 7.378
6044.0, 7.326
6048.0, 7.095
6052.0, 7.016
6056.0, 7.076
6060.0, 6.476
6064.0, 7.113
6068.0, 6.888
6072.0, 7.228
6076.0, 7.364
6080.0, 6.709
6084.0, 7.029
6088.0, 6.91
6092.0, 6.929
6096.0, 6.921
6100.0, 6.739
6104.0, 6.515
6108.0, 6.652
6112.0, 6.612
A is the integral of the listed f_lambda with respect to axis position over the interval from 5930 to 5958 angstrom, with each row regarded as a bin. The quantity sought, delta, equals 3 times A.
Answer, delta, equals 568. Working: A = 189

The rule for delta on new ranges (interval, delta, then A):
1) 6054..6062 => 163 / 54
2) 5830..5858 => 603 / 201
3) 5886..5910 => 452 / 151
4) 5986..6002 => 326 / 109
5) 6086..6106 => 408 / 136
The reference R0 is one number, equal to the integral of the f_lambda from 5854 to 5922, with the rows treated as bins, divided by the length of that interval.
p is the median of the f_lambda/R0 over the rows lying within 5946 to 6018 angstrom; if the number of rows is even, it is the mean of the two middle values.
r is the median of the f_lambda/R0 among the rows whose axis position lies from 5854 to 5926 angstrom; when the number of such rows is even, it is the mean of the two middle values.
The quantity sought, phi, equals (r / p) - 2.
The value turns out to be -1.01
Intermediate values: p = 1.03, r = 1.02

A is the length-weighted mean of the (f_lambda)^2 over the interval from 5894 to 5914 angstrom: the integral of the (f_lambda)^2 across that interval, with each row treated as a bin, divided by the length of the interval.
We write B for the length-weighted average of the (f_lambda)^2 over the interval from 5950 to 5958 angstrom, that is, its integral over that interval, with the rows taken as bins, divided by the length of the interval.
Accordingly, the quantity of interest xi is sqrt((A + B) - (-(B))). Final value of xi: 11.4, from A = 42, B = 44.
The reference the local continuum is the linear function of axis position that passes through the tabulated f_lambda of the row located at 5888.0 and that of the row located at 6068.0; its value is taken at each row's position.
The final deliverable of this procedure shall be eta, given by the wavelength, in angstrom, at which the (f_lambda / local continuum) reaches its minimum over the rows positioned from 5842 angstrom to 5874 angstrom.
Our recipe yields 5856.0 angstrom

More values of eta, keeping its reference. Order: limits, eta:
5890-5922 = 5896.0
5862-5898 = 5896.0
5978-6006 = 6004.0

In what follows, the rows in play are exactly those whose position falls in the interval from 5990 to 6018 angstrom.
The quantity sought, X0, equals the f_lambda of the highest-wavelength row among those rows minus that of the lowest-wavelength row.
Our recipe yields -0.33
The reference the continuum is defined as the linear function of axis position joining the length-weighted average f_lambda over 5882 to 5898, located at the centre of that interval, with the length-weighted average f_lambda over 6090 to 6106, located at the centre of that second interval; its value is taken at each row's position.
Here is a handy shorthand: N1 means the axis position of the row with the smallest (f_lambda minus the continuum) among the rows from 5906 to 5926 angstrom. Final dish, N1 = 5912.0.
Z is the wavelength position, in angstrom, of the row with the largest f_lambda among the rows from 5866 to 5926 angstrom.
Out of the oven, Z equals 5872.0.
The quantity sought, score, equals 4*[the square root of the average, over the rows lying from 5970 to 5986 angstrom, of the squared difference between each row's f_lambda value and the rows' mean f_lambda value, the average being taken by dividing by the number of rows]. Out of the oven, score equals 0.4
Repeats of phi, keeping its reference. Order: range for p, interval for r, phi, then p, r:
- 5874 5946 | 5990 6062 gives -0.96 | 1.02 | 1.06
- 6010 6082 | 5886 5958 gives -1.05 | 1.07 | 1.02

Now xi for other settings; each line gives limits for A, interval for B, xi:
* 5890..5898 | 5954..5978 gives 11.3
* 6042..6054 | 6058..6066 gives 12.0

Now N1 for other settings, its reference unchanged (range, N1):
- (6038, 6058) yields 6052.0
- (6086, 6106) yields 6104.0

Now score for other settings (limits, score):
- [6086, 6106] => 0.6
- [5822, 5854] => 0.8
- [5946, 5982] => 0.8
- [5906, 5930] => 1.1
